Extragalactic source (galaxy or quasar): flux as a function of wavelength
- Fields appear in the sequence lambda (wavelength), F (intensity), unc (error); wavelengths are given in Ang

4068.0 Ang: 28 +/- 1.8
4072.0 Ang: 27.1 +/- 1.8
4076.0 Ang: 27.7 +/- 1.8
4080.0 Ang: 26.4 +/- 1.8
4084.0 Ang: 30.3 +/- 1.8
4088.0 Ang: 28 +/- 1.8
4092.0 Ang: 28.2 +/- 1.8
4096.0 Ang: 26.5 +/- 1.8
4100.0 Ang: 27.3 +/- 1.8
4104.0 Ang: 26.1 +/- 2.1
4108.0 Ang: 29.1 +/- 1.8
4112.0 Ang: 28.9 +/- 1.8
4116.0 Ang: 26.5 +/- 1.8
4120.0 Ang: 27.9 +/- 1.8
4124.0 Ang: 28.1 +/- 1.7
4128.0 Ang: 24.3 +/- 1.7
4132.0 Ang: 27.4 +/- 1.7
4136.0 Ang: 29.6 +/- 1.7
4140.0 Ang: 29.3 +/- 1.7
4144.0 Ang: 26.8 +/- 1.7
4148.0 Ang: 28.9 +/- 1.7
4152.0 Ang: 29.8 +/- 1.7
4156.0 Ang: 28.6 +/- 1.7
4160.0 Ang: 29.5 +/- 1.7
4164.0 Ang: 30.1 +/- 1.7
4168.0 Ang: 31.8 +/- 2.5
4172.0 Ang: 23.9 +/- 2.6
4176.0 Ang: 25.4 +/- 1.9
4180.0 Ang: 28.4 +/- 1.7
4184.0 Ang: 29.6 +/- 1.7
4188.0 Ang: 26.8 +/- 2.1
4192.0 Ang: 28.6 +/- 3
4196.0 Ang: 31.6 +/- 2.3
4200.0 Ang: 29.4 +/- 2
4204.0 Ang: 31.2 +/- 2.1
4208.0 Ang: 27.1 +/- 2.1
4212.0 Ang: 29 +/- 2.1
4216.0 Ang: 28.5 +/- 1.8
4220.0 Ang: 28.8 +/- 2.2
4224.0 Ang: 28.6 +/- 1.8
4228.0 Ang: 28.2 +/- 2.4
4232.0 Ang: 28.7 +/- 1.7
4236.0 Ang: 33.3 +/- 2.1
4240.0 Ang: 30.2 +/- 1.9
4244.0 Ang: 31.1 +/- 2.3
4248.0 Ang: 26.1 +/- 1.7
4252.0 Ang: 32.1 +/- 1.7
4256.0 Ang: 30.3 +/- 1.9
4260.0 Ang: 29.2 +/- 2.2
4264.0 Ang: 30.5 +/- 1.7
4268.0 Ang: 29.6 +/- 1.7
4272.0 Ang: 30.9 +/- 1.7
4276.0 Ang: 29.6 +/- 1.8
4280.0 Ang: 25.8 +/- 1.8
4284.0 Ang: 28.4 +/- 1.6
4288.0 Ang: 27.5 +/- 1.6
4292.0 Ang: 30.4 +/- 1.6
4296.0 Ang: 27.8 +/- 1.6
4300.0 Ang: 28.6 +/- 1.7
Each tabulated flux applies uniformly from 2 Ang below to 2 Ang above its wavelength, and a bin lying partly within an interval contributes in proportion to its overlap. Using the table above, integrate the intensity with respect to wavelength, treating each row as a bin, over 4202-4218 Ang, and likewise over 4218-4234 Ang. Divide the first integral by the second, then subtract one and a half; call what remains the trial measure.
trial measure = -0.5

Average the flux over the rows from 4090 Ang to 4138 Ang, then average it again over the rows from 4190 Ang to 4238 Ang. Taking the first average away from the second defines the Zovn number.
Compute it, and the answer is 1.9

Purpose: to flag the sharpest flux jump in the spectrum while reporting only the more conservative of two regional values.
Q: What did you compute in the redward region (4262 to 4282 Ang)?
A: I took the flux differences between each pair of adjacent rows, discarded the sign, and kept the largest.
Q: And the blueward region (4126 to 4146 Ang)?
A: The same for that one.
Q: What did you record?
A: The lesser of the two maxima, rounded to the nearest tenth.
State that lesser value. 3.1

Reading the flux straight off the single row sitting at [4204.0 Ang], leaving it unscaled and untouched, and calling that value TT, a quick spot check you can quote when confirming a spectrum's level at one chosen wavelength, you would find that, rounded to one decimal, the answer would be 31.2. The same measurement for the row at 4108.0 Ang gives 29.1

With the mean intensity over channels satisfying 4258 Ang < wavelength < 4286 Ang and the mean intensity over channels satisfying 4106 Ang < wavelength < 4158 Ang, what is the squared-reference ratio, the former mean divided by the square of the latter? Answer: 0.0369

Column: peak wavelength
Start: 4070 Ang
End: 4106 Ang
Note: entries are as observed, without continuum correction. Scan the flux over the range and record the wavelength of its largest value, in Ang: 4084.0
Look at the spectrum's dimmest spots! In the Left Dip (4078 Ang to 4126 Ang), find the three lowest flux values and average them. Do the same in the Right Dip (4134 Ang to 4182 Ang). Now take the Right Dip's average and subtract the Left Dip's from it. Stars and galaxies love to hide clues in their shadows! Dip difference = -1.0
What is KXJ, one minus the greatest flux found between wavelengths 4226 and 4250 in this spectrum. -32.3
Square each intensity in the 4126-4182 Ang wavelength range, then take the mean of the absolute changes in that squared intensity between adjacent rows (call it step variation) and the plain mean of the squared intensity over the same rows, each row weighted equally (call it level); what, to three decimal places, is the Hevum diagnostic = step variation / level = 0.150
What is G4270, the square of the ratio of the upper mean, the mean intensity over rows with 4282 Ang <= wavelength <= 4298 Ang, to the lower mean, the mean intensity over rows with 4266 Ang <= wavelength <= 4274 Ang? 0.89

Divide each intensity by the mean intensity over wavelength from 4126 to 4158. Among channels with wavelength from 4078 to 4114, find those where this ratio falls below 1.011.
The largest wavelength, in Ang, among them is 4104.0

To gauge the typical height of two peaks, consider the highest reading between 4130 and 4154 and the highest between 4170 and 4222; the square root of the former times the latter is 30.7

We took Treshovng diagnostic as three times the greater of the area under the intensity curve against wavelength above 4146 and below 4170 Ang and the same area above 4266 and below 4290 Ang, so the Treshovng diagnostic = 2144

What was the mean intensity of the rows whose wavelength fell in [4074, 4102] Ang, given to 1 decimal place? 27.8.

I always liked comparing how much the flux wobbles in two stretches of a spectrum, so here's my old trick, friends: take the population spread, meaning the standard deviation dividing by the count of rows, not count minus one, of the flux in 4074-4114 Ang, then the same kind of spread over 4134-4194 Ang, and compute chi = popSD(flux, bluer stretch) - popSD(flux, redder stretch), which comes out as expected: -0.66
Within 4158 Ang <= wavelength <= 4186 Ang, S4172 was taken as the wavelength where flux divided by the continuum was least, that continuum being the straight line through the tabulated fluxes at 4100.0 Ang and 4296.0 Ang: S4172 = 4172.0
